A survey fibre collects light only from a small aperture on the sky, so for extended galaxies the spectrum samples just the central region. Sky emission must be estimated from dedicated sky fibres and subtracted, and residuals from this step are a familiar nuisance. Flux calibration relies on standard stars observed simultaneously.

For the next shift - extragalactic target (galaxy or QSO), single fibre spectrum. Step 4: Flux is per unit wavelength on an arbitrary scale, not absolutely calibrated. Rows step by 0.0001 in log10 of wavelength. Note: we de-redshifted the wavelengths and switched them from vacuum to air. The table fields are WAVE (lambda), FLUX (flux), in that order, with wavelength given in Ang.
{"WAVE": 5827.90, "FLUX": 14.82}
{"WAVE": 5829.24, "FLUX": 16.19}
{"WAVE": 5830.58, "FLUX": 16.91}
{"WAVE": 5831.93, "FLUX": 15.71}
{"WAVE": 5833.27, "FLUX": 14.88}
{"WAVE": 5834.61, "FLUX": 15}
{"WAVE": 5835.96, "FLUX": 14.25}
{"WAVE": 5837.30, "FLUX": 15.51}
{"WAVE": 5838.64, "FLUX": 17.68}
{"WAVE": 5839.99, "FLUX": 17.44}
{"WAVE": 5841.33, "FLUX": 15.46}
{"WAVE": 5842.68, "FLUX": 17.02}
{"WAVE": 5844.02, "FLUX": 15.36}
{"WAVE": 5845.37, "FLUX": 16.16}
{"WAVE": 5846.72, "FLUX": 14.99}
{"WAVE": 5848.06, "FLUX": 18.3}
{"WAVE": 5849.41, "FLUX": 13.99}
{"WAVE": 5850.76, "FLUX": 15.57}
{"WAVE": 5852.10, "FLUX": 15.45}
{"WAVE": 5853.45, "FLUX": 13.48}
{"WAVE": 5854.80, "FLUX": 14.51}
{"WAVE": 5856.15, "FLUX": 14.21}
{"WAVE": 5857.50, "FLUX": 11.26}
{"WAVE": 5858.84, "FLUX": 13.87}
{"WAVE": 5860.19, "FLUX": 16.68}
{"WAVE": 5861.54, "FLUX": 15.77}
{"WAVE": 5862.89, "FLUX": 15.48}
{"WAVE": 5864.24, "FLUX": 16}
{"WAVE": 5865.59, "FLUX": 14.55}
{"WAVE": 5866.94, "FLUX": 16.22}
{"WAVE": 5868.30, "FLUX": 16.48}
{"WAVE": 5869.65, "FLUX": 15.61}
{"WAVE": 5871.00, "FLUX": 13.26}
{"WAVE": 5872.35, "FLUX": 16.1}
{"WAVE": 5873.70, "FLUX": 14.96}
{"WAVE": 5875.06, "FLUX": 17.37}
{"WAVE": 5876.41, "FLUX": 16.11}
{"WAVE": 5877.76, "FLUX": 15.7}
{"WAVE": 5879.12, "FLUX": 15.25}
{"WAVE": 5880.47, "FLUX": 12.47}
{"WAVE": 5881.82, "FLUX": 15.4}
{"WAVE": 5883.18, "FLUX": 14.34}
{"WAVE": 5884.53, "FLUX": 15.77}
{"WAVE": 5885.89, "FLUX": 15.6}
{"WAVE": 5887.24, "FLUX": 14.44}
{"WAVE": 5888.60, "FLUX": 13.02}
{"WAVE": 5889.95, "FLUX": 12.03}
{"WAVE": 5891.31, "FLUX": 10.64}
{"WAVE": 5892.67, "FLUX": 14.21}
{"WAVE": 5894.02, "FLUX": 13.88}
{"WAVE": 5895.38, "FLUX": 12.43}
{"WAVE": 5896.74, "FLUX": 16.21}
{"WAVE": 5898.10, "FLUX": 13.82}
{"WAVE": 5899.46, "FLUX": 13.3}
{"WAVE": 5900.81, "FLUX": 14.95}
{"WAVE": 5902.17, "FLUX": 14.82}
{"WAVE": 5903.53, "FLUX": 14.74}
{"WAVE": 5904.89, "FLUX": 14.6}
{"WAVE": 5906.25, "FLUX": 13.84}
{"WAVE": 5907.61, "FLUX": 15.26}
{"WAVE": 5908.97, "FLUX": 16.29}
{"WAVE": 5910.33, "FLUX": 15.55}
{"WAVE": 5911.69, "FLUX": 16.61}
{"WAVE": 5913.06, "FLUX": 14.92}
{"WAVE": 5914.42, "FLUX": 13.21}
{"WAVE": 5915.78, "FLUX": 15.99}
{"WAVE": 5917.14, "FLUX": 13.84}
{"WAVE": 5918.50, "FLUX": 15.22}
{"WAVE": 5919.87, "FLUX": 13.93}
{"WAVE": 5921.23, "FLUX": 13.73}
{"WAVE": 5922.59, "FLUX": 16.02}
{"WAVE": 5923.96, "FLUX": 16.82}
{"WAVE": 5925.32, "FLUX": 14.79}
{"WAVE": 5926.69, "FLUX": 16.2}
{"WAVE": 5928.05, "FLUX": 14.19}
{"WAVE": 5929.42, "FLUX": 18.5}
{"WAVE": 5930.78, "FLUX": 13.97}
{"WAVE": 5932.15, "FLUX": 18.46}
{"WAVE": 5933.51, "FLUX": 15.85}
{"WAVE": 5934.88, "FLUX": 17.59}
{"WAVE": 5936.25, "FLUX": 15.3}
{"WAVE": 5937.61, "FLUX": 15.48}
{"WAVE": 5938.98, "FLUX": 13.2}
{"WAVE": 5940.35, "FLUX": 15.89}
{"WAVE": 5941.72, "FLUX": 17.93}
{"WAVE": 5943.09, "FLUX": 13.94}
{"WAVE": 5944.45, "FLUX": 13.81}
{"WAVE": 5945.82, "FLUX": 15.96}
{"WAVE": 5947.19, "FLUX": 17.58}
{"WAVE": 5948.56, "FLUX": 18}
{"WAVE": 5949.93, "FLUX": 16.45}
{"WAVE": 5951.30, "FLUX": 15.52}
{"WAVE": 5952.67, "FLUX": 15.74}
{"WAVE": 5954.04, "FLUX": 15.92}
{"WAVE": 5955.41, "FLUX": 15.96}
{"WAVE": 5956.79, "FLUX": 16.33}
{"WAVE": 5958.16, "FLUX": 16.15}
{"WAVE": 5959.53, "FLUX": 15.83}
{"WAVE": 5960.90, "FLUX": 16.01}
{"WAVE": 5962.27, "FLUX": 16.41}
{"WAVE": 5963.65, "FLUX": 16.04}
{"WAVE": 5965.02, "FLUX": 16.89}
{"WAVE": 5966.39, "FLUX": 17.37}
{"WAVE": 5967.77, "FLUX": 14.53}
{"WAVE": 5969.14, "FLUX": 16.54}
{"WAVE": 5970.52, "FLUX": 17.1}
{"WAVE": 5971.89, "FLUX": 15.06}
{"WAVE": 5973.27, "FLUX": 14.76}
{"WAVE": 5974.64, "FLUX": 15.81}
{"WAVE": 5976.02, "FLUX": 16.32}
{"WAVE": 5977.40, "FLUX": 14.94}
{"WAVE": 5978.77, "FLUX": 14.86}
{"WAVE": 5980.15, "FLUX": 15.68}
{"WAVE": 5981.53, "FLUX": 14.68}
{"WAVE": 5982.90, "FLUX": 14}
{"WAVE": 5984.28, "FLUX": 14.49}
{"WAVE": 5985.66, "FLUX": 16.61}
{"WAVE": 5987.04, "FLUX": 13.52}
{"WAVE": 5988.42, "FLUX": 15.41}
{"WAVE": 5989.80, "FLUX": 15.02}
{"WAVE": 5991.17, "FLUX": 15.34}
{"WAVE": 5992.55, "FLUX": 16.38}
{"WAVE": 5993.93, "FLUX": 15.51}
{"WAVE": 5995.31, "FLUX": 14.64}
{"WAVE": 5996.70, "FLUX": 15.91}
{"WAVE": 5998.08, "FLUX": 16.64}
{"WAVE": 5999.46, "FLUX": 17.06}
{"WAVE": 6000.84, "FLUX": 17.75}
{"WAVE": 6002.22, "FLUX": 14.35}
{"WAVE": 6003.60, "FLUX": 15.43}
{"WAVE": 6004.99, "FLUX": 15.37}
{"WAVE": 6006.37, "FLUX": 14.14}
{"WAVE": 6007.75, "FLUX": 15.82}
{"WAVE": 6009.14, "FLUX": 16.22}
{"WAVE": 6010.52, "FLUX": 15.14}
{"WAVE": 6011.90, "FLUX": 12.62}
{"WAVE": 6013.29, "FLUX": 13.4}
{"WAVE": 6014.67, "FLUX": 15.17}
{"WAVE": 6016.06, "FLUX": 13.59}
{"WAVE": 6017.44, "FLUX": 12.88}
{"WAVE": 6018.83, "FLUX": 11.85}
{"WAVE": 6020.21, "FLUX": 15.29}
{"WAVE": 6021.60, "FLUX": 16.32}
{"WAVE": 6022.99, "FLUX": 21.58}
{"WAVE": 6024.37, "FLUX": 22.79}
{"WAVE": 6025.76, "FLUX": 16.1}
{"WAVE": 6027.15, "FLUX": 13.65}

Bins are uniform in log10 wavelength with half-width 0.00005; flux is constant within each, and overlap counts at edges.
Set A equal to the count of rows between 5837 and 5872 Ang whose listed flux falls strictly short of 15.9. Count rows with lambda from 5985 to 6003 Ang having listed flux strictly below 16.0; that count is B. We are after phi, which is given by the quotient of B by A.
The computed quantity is 0.5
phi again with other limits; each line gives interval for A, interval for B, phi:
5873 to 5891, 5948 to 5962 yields 0.5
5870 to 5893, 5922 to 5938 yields 0.4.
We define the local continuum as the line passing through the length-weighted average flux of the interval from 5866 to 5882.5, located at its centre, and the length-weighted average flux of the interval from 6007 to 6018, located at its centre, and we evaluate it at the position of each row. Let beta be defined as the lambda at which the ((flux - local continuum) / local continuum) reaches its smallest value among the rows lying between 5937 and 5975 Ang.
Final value 5938.98 Ang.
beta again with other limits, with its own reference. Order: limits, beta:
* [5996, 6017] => 6011.90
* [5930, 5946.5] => 5938.98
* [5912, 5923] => 5914.42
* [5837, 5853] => 5849.41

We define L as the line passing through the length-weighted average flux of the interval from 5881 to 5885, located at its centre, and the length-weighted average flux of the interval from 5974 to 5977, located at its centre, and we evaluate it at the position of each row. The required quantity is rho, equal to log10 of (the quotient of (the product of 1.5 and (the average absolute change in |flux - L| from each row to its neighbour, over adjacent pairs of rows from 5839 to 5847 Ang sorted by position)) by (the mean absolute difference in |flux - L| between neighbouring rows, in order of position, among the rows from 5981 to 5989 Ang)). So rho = 0.264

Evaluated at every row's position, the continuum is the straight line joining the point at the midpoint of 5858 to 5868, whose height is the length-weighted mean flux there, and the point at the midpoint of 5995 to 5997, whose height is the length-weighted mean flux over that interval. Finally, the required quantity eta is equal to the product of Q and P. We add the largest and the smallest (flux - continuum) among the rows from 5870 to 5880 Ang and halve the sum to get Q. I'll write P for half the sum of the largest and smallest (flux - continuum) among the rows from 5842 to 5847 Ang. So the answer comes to -0.1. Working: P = 0.5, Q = -0.1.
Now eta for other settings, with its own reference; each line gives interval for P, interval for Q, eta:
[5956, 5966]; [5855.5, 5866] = -1.6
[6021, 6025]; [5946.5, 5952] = 6.5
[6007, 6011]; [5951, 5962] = 0.3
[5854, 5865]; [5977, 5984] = 0.6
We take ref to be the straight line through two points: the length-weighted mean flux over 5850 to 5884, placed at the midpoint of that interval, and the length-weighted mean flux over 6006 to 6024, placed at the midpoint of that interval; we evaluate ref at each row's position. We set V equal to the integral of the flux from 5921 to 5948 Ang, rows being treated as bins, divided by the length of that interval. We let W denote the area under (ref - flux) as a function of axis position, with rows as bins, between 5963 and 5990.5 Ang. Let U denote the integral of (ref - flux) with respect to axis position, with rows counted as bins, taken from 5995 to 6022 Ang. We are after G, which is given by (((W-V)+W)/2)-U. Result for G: -22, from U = 3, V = 15.8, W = -11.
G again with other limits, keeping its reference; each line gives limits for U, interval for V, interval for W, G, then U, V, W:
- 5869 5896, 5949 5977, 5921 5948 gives -45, 17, 16.0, -20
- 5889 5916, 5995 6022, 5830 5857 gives -41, 20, 15.0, -14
